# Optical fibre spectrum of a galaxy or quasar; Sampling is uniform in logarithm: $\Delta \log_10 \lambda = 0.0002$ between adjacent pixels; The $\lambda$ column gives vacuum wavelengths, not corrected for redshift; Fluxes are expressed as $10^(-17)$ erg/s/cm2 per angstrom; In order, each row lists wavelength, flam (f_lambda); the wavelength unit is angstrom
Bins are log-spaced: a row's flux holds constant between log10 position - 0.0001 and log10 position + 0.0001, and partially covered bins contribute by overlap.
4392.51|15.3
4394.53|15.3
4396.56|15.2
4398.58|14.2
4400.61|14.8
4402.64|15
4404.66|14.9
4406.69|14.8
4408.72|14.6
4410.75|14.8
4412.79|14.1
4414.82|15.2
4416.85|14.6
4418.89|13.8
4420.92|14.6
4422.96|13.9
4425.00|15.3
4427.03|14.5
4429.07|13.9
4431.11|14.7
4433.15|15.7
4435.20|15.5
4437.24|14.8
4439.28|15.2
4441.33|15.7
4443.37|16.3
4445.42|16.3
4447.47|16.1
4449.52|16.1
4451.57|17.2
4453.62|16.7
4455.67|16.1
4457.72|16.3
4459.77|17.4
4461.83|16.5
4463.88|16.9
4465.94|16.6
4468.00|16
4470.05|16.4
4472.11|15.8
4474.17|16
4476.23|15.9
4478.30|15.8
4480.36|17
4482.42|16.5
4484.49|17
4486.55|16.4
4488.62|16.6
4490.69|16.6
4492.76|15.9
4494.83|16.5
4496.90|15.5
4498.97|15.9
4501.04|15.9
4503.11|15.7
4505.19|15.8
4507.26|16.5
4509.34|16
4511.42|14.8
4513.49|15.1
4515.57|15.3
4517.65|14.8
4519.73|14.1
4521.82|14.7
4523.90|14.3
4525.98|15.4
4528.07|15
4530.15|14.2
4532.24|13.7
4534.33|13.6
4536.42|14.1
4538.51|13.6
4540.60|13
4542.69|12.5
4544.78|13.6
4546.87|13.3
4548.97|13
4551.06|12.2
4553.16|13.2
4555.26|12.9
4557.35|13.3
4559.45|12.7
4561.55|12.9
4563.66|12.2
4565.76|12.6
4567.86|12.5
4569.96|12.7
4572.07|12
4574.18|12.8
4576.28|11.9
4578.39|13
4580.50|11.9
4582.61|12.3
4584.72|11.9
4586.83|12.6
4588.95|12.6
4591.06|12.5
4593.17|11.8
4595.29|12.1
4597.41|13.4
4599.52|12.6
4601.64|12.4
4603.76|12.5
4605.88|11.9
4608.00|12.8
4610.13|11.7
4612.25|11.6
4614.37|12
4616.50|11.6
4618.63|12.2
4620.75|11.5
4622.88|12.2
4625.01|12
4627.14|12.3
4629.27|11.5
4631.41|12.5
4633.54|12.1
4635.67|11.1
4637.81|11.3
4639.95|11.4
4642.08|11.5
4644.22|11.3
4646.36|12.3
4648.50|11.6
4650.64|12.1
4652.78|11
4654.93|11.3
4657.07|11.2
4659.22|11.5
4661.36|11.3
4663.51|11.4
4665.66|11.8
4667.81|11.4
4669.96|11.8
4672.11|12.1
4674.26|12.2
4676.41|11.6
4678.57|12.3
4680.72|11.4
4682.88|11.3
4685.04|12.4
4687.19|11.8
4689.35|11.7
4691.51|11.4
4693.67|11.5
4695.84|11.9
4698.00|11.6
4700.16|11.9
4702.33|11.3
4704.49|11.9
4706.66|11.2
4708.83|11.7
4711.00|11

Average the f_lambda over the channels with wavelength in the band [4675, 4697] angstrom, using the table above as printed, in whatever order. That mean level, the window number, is 11.7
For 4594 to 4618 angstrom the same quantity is 12.2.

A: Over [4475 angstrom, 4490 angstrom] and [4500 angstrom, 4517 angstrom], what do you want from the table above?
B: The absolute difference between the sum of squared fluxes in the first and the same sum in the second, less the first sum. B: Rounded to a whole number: -1836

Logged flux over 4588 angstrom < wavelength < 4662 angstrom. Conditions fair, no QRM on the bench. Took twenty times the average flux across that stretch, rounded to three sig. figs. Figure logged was 238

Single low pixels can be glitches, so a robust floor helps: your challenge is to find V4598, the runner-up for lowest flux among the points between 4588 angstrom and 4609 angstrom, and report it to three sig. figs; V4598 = 11.9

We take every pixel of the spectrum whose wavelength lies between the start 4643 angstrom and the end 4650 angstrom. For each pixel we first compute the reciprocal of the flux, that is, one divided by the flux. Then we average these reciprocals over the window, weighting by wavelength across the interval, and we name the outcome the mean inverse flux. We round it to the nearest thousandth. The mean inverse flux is 0.085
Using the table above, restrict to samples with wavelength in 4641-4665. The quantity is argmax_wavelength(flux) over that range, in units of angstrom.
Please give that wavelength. 4646.36 angstrom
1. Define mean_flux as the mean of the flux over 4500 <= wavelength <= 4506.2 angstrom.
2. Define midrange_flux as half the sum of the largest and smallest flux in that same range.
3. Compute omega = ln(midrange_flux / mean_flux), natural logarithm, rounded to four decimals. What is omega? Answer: 0.0000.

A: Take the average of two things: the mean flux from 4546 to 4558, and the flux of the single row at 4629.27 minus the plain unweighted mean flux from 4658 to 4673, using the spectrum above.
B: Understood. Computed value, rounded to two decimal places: 6.43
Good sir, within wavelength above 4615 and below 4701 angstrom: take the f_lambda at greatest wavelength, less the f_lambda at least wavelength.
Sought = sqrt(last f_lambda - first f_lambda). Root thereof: 0.55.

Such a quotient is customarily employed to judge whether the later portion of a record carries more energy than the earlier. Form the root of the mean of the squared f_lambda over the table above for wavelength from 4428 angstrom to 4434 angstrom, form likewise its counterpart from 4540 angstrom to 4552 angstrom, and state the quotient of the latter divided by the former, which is 0.88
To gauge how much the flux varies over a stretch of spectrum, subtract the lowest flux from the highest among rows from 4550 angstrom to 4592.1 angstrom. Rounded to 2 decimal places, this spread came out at 1.40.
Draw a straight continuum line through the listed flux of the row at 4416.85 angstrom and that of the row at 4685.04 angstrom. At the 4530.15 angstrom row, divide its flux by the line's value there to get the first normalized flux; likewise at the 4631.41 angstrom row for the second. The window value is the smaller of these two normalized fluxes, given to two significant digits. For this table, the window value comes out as 0.97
